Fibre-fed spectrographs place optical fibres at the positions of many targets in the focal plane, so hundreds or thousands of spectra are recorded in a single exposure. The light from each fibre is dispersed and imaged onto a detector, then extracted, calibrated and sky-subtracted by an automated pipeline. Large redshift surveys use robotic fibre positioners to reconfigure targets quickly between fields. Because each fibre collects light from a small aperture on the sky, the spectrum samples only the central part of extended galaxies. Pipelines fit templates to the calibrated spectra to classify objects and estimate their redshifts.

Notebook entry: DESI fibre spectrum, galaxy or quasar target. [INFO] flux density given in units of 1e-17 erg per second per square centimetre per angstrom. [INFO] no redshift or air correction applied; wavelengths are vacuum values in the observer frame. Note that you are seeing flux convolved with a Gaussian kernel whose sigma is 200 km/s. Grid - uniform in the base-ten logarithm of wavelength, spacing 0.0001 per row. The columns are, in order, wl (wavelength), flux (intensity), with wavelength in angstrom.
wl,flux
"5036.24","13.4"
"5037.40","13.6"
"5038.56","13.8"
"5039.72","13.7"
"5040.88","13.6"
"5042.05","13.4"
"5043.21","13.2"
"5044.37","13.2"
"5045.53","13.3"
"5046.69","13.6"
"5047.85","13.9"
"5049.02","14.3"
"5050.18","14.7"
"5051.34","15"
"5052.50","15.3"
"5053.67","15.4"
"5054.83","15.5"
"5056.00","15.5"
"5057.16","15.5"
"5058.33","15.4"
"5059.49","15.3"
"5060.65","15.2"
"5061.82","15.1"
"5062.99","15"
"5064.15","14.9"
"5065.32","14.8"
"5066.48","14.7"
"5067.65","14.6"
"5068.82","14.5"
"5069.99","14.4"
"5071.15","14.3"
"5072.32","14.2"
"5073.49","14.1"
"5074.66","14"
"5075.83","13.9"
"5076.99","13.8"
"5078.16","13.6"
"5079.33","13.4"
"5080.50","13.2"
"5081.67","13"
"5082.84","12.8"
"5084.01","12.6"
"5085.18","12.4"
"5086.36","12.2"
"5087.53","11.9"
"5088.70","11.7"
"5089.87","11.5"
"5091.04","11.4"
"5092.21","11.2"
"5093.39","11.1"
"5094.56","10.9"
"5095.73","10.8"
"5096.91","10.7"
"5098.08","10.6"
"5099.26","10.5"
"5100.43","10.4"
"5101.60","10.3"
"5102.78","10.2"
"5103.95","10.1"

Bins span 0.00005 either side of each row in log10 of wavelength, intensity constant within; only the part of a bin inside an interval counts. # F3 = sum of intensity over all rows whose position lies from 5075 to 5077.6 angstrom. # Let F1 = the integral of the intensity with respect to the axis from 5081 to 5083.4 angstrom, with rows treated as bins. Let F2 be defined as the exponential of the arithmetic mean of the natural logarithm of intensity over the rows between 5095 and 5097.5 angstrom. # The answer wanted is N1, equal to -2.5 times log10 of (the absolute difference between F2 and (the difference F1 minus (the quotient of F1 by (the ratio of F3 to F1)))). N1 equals -2.9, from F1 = 31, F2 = 10.7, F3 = 27.7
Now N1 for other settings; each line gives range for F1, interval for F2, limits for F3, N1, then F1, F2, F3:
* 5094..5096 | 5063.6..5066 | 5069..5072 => -2.5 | 22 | 14.8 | 28.7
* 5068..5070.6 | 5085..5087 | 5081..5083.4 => -3.7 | 38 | 12.3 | 25.8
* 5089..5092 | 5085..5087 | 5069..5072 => -3.2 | 34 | 12.3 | 28.7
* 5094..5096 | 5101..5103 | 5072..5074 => -1.8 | 22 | 10.2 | 28.3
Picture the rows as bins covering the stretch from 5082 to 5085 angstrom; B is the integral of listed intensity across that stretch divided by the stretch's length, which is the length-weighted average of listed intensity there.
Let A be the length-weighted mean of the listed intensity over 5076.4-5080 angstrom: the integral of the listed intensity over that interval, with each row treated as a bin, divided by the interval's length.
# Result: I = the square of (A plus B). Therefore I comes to 692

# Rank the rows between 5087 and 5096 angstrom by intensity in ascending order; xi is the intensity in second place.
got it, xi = 10.9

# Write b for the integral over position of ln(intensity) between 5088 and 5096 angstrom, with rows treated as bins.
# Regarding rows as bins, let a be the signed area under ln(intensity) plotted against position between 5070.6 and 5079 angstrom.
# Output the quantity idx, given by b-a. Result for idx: -2.8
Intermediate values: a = 22.1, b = 19.4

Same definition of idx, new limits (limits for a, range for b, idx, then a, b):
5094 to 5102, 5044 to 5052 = 2.2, 18.9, 21.1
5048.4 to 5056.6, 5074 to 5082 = -1.4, 22.2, 20.9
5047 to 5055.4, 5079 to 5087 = -2.3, 22.6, 20.4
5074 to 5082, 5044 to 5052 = 0.3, 20.9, 21.1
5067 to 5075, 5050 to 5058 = 0.5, 21.3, 21.8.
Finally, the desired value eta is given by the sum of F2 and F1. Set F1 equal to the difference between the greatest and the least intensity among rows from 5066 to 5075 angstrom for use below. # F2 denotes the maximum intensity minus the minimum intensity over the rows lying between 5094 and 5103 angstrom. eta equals 1.4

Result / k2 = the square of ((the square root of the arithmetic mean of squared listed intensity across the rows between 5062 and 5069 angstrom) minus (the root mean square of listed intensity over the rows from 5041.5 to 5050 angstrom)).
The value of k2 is 1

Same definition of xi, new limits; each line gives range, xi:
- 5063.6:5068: 14.7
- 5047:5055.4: 14.3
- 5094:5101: 10.5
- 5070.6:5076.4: 14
